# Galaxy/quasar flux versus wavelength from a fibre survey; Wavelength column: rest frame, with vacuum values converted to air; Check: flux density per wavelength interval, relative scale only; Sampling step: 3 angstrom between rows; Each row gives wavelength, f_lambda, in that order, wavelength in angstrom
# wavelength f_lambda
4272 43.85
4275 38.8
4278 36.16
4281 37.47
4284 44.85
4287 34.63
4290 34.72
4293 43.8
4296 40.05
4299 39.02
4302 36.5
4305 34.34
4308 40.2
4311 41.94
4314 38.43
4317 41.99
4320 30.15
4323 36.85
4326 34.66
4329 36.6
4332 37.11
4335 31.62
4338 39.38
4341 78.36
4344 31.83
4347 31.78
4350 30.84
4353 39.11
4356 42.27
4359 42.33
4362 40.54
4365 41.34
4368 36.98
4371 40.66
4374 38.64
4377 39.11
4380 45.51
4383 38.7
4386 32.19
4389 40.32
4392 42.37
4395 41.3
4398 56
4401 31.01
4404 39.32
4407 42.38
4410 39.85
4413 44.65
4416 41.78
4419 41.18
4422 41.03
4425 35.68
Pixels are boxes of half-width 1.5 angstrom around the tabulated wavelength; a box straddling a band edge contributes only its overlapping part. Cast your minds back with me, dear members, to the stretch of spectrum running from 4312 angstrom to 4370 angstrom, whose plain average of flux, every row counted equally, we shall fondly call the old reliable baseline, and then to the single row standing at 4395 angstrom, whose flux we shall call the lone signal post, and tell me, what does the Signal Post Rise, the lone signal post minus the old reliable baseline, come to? 2.2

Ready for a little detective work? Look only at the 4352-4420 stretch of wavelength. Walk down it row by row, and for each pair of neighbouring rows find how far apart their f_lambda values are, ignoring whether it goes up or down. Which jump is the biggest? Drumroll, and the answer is 25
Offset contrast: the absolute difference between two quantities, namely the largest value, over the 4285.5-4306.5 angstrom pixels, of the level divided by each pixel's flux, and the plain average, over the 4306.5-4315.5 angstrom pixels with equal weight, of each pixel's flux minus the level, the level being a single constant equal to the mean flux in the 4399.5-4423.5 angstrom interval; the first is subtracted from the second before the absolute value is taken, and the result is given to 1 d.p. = 1.1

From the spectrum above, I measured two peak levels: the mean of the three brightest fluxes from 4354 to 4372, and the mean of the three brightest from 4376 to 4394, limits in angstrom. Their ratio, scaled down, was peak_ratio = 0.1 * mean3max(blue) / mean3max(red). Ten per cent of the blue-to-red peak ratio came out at 0.098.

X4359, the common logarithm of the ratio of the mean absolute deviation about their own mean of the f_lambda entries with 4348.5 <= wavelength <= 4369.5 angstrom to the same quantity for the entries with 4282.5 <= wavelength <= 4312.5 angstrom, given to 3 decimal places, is -0.032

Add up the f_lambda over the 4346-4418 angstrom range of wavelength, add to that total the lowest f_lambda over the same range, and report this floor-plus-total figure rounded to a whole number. 990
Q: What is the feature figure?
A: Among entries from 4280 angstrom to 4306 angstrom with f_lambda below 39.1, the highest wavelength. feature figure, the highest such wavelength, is 4305 angstrom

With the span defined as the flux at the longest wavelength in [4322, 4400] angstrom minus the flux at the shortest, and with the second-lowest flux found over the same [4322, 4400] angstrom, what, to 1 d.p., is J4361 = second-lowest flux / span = 1.7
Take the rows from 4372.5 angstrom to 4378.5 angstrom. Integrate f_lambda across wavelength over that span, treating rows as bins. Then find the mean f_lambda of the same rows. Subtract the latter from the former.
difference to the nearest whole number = 194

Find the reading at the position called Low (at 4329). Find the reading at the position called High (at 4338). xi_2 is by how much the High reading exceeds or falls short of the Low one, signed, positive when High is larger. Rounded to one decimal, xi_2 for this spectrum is 2.8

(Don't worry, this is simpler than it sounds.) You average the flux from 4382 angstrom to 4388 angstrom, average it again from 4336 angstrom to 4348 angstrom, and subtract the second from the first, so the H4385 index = -10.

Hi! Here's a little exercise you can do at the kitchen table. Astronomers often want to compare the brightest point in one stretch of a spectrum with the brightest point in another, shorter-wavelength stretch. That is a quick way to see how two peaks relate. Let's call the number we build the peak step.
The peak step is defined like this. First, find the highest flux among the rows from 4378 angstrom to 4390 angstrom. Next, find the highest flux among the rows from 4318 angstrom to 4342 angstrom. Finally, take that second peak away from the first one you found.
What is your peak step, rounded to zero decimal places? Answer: -33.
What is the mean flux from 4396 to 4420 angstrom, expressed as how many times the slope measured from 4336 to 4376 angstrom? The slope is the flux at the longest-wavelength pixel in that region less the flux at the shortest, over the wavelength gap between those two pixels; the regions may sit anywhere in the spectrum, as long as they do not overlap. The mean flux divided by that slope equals -2044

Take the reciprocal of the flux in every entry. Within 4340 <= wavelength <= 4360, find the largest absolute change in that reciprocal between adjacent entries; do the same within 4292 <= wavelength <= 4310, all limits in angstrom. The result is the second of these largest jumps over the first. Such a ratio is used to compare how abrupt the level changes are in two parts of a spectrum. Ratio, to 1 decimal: 0.2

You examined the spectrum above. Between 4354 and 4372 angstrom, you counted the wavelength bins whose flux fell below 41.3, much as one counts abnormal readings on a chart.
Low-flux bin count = 3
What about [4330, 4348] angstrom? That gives 5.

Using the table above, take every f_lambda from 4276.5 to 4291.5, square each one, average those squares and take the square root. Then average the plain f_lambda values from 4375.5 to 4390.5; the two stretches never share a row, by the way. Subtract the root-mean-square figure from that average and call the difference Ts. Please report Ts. 1.4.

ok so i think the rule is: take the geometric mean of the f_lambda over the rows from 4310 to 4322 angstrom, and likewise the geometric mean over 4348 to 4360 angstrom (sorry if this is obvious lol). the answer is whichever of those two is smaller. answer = 37.8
